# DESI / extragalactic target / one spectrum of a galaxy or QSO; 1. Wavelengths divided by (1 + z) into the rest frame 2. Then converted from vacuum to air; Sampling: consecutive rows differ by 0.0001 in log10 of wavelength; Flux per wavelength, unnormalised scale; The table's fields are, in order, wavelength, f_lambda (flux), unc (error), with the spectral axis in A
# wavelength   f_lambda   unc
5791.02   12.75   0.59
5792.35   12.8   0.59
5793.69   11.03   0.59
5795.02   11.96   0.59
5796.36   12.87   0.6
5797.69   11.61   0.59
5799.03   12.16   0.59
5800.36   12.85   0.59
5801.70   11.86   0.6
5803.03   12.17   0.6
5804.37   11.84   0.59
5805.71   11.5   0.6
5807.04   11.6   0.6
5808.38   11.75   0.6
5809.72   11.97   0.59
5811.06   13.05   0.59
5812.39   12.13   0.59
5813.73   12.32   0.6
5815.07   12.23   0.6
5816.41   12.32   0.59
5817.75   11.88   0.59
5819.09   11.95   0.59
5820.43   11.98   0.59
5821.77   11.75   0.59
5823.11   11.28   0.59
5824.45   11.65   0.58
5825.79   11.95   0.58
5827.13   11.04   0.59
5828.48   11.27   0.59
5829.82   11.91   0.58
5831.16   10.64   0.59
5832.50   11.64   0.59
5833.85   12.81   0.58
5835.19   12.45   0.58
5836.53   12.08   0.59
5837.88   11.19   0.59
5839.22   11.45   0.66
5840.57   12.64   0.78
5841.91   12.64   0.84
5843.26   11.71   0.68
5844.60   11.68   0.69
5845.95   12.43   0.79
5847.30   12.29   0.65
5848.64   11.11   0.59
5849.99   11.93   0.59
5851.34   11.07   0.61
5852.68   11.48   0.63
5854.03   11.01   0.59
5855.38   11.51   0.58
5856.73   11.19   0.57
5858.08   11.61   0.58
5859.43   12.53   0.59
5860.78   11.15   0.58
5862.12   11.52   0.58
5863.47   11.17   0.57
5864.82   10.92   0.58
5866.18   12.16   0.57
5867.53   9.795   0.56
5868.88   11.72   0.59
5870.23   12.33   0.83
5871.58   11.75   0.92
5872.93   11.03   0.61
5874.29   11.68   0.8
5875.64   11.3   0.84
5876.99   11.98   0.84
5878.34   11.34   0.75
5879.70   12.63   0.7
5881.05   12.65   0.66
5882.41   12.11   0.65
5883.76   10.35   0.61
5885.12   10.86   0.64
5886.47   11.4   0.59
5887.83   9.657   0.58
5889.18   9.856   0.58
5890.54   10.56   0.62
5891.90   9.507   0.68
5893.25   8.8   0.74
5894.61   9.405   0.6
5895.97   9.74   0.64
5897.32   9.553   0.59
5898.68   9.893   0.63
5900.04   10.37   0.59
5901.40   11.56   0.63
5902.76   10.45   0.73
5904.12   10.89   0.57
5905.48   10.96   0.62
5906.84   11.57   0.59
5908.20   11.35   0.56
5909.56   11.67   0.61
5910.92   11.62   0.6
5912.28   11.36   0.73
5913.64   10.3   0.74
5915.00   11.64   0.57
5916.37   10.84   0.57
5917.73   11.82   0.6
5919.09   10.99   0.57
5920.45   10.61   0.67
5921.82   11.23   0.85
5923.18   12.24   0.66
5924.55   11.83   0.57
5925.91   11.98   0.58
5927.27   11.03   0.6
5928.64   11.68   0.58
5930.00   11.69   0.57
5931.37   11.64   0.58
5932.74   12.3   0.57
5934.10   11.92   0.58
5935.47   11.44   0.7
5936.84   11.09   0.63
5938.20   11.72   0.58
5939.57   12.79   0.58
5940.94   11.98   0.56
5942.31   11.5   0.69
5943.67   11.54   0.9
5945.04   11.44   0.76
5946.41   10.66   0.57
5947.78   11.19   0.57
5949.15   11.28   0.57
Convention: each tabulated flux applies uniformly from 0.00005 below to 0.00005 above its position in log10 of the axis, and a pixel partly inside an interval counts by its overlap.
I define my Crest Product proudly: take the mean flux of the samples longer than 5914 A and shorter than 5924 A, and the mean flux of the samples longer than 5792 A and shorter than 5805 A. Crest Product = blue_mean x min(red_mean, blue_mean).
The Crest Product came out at 137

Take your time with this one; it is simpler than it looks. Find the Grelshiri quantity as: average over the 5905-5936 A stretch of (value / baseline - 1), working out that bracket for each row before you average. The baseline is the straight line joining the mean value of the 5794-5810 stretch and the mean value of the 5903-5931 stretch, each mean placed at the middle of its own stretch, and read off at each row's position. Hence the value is 0.01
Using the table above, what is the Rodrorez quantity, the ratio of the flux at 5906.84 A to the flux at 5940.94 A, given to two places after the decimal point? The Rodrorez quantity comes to 0.97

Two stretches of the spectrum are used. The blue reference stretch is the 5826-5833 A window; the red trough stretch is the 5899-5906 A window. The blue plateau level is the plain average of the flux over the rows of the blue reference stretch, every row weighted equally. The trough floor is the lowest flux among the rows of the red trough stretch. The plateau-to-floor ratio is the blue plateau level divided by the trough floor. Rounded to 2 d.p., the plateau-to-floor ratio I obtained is 1.09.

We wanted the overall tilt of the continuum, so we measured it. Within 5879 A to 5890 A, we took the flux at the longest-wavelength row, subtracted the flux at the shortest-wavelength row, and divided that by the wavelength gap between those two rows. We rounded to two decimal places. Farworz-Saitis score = -0.29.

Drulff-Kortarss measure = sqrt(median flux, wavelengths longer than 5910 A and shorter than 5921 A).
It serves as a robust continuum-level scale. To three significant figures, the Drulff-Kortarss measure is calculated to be 3.34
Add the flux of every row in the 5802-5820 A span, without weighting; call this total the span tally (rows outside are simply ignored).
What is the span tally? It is 157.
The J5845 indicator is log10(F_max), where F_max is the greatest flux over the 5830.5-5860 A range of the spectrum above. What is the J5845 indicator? 1.11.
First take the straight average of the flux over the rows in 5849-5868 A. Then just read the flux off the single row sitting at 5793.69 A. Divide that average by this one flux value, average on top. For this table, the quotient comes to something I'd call 1.03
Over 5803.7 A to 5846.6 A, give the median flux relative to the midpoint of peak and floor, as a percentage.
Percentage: 100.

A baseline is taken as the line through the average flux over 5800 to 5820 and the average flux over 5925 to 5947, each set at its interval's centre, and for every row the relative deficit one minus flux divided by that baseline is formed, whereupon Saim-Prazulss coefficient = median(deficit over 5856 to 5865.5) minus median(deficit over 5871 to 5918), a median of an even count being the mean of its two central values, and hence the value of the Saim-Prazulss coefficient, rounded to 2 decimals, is -0.01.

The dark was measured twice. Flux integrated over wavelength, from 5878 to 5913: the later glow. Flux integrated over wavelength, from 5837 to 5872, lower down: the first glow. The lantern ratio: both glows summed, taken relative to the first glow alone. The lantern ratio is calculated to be 1.93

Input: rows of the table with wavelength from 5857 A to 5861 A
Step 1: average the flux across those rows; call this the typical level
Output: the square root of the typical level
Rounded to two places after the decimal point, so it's 3.43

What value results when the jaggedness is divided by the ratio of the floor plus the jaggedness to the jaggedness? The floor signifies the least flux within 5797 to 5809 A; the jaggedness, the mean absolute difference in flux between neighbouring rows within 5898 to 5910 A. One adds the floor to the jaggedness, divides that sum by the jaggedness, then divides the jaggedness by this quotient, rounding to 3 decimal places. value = 0.026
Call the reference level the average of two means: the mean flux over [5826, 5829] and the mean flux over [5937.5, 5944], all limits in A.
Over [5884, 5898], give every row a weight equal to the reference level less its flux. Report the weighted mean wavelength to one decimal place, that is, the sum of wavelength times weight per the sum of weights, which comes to 5892.4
